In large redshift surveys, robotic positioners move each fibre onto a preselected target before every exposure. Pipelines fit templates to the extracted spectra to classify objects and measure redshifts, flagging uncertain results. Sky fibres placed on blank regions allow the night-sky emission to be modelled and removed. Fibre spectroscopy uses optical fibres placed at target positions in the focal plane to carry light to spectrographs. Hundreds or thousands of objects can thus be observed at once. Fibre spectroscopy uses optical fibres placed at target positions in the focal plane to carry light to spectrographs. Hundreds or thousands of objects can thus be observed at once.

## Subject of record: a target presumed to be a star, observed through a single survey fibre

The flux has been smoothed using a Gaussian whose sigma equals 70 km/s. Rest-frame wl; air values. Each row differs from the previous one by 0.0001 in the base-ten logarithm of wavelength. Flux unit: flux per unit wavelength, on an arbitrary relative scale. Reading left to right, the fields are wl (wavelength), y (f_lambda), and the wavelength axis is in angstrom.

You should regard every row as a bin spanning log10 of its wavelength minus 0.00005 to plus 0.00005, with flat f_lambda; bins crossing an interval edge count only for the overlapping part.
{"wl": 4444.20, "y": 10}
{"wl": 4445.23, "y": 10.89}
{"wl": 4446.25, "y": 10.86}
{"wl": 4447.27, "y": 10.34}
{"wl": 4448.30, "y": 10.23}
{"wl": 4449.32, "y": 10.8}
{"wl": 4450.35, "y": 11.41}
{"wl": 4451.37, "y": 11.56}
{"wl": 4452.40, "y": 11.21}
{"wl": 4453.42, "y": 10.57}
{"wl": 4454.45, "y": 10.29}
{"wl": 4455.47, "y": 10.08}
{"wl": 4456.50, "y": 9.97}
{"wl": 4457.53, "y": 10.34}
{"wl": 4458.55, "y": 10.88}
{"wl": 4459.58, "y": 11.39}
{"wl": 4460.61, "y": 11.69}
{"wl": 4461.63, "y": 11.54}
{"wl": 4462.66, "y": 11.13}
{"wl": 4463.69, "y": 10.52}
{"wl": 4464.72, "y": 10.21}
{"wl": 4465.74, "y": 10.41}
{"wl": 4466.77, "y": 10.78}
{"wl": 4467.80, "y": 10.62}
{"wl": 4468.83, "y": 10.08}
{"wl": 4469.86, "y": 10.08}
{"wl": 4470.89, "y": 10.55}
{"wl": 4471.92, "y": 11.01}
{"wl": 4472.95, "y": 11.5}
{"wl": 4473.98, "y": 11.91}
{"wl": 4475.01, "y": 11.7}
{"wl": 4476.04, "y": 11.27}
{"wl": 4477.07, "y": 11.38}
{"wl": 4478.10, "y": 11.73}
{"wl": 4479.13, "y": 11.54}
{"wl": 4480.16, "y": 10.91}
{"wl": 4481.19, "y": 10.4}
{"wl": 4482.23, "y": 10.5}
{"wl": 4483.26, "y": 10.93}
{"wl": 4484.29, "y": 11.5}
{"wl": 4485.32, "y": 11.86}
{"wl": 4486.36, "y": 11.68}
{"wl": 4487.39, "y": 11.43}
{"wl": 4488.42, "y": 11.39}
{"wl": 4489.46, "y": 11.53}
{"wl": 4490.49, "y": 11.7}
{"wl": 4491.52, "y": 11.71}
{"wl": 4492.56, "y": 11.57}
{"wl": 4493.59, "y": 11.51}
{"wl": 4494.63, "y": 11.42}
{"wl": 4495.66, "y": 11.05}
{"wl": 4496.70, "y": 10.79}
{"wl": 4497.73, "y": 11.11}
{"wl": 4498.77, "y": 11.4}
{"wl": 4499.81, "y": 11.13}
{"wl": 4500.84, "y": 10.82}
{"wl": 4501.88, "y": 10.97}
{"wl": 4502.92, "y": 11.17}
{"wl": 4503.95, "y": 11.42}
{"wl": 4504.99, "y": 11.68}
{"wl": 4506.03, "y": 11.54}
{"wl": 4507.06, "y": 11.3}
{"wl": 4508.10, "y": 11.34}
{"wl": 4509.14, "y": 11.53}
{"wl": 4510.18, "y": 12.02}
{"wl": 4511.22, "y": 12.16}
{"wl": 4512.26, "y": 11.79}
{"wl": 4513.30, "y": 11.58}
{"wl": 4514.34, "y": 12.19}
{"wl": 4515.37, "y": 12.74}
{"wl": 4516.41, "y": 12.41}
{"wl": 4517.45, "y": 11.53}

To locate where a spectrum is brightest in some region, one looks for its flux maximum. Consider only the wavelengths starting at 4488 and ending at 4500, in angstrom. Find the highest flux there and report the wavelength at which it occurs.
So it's 4491.52 angstrom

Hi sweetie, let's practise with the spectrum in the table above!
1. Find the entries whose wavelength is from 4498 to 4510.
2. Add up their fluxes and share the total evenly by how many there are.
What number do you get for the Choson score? 11.3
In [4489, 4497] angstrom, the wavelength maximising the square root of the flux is 4491.52 angstrom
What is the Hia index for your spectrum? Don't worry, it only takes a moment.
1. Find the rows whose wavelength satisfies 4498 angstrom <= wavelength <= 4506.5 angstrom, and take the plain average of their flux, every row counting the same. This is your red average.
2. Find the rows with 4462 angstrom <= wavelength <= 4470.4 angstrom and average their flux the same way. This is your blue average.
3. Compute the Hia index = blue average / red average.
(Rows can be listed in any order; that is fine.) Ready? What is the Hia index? 0.93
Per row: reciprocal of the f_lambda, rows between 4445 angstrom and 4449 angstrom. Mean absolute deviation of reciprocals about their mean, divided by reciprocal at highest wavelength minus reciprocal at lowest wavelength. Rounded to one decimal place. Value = 0.4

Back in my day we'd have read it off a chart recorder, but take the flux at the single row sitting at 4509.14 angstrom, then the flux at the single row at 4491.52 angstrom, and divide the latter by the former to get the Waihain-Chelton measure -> 1.02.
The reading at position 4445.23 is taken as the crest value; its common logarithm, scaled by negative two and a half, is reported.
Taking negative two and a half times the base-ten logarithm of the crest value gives -2.59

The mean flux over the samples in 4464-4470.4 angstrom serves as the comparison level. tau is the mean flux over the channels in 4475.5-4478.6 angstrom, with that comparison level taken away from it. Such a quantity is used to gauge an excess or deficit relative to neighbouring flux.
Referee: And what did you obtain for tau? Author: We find 1.1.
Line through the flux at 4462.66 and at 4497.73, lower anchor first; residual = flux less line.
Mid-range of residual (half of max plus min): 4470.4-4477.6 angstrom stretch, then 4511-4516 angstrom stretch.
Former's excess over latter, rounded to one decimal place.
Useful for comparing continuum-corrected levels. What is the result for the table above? -1.0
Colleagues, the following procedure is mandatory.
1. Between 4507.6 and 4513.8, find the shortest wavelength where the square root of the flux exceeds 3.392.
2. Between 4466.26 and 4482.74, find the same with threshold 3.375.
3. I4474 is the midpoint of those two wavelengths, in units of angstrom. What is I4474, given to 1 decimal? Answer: 4491.0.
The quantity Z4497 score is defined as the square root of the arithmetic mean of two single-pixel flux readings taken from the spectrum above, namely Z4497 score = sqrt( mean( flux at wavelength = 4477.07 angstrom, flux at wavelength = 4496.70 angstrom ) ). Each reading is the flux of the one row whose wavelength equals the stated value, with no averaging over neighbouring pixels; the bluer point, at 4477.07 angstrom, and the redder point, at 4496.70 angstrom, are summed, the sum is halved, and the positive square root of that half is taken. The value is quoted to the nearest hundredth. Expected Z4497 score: 3.33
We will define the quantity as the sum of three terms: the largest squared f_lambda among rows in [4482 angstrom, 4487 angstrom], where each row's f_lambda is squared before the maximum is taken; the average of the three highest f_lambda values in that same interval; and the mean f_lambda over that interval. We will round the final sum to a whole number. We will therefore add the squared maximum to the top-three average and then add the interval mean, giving 164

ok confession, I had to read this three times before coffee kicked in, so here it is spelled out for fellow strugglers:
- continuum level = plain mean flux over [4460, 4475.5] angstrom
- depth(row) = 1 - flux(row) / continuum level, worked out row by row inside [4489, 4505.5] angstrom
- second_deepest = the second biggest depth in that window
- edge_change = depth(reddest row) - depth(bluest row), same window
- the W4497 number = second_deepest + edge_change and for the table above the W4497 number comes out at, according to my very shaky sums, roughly -0.005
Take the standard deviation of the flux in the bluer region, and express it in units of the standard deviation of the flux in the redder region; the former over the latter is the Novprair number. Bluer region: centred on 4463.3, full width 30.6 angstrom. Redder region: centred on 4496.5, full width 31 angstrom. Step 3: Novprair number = 1.47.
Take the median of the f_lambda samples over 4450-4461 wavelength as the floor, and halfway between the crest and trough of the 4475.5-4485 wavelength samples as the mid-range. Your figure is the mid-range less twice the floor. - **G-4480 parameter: -10.7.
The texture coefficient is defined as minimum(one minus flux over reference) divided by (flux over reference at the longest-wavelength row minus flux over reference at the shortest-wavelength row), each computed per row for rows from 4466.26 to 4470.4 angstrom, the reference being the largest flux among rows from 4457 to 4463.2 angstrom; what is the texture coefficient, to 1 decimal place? -1.3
